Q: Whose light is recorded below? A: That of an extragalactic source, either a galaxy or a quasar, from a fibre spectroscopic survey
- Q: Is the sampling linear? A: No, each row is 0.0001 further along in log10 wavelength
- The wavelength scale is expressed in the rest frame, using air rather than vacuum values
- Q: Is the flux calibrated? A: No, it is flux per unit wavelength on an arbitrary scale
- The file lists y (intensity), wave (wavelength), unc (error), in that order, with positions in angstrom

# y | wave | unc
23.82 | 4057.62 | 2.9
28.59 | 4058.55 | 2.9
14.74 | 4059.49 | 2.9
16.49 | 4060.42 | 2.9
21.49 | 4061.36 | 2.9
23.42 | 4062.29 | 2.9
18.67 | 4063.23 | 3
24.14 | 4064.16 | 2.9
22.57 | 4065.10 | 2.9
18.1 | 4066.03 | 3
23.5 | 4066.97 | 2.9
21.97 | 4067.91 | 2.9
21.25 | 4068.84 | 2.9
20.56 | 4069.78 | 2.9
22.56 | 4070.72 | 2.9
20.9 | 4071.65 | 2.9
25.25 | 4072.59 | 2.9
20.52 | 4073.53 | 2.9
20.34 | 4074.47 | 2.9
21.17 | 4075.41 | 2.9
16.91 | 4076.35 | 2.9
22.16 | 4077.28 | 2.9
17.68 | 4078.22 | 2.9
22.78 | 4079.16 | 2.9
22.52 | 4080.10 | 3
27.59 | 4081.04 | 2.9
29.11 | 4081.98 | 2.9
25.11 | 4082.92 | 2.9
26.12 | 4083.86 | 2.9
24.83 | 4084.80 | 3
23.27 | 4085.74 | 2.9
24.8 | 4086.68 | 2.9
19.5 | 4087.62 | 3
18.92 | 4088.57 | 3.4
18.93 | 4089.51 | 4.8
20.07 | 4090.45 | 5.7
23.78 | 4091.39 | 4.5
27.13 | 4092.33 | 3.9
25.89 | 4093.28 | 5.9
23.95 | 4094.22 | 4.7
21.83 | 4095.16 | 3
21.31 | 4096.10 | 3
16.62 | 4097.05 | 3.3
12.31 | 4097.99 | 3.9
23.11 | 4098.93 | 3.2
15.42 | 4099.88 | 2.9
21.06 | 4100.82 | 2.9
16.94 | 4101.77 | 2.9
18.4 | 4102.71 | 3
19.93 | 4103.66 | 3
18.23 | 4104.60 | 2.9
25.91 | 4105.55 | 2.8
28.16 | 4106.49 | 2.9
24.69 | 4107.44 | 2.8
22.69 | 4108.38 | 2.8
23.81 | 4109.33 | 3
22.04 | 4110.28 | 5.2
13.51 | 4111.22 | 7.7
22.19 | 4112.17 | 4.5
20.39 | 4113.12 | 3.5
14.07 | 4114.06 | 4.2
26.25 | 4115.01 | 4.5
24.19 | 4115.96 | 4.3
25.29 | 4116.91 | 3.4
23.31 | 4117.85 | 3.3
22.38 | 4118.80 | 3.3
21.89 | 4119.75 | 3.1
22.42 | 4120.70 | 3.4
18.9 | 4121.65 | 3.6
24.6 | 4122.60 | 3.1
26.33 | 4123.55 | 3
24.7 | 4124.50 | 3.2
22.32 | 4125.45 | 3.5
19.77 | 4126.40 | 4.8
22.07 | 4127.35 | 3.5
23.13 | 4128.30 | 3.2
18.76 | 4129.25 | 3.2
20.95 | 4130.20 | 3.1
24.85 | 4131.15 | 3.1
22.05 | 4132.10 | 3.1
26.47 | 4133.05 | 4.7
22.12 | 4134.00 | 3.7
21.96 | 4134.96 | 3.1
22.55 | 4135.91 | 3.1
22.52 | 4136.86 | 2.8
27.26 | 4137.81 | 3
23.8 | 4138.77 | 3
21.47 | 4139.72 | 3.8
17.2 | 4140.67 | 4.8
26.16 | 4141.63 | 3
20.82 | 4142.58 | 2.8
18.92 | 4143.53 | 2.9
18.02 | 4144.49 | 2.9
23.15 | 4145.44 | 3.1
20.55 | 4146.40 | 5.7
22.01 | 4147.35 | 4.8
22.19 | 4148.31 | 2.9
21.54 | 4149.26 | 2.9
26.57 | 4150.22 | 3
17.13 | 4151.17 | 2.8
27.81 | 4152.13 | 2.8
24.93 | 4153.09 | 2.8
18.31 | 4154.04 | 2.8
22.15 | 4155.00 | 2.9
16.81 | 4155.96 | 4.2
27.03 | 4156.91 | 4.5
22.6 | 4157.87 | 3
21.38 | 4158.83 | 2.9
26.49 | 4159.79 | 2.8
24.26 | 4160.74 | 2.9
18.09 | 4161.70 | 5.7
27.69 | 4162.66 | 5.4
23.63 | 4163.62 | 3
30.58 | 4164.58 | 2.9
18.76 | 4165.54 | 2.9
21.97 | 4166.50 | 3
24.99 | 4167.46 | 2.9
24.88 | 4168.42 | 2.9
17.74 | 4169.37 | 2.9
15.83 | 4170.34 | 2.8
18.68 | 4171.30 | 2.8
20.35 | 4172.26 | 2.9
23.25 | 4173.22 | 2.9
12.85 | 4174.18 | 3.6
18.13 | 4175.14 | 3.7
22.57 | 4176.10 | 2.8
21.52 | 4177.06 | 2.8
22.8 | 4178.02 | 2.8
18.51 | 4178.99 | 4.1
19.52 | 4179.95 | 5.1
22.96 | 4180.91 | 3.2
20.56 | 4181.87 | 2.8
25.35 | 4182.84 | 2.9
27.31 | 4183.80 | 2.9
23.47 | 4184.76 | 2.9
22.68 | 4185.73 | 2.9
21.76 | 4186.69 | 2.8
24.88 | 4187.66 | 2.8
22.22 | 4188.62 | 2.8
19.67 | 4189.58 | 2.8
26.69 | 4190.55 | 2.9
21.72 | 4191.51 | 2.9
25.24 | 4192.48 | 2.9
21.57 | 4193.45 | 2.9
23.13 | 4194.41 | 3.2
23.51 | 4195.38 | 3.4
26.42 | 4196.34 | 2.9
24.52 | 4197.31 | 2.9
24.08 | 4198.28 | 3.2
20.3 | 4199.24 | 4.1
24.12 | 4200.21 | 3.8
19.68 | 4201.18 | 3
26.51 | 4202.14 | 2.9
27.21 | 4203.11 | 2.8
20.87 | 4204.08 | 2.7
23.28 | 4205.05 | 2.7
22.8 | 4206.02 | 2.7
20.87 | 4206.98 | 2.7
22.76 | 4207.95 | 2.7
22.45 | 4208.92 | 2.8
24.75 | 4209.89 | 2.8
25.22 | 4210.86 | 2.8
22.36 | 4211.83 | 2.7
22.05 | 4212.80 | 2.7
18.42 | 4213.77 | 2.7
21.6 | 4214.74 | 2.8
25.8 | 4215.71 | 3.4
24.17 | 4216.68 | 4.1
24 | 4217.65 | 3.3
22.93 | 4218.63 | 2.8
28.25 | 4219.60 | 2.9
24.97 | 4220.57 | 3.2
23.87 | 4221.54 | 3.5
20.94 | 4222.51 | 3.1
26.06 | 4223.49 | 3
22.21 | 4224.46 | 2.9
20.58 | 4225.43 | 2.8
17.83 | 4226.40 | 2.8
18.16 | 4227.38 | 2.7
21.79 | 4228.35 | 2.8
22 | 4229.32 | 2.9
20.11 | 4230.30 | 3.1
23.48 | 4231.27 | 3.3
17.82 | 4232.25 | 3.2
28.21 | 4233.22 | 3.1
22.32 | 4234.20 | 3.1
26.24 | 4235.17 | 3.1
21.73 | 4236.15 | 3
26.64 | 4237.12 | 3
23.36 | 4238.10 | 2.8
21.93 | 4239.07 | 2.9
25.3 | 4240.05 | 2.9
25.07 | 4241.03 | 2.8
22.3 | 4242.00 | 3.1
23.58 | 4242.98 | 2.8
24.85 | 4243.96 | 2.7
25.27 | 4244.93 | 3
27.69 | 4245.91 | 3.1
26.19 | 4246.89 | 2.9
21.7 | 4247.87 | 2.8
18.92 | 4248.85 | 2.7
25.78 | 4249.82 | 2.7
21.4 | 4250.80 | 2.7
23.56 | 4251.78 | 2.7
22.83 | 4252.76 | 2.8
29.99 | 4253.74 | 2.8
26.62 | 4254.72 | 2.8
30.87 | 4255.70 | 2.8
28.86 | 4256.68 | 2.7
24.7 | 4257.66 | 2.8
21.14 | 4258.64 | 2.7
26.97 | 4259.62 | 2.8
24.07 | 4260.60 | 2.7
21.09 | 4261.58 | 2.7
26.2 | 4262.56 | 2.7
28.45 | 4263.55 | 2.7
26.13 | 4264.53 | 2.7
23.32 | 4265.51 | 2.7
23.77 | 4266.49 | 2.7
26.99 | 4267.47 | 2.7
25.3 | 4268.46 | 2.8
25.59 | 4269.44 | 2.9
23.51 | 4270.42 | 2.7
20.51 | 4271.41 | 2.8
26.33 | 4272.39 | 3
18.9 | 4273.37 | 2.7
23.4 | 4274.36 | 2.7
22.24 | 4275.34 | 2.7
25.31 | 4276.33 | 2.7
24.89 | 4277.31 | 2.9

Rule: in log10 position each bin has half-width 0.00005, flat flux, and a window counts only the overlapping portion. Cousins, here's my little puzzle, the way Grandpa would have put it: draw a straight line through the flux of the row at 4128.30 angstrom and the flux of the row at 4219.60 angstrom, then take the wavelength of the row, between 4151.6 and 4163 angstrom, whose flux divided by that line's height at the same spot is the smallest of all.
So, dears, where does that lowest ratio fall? 4155.96 angstrom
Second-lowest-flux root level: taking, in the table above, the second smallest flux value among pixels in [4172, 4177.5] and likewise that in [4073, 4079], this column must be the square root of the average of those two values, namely 4.23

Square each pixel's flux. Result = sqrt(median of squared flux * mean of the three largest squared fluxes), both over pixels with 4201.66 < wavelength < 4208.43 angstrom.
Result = 586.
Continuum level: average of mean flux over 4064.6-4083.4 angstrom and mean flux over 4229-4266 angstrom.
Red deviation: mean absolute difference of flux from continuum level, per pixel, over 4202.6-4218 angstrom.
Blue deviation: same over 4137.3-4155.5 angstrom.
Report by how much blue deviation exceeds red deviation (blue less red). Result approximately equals 1.3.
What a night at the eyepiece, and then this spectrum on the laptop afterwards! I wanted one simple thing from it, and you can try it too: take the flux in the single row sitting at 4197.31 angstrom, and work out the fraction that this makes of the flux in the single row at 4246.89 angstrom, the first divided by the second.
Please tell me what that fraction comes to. 0.94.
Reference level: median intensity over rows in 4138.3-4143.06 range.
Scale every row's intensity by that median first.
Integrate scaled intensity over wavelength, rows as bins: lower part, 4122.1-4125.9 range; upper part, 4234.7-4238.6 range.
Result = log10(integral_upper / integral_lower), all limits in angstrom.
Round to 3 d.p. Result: 0.012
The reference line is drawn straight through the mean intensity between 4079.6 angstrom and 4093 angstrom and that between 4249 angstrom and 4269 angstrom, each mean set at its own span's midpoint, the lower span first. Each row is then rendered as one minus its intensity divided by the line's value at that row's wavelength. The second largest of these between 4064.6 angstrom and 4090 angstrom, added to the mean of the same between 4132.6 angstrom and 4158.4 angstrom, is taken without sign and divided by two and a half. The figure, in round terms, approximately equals 0.13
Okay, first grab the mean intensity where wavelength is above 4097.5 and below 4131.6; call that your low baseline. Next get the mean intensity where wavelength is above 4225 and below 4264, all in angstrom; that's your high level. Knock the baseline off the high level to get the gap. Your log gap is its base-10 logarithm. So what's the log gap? 0.37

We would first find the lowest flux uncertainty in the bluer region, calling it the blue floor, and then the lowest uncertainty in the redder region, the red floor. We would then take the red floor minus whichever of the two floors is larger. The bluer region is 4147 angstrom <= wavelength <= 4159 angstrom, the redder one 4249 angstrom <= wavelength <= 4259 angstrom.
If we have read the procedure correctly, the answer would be -0.10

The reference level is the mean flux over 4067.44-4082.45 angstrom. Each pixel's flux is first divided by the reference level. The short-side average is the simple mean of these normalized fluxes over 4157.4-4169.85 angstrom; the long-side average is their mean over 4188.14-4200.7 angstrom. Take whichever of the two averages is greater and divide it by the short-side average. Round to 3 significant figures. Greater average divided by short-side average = 1.00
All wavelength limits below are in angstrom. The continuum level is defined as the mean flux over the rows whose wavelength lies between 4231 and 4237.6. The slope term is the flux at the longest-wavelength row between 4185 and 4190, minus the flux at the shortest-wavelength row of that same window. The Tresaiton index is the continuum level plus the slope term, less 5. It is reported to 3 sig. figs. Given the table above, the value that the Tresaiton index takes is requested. 15.8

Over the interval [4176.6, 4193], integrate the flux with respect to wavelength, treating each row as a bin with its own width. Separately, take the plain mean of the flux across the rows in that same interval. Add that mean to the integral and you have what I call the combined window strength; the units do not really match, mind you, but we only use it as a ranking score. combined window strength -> 396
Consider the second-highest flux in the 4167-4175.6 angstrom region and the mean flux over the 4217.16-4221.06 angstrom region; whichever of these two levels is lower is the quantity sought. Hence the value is 24.9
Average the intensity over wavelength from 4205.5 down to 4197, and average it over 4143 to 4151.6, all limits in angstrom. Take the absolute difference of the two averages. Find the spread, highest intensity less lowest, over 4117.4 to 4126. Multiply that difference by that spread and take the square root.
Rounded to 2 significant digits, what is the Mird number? 4.1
